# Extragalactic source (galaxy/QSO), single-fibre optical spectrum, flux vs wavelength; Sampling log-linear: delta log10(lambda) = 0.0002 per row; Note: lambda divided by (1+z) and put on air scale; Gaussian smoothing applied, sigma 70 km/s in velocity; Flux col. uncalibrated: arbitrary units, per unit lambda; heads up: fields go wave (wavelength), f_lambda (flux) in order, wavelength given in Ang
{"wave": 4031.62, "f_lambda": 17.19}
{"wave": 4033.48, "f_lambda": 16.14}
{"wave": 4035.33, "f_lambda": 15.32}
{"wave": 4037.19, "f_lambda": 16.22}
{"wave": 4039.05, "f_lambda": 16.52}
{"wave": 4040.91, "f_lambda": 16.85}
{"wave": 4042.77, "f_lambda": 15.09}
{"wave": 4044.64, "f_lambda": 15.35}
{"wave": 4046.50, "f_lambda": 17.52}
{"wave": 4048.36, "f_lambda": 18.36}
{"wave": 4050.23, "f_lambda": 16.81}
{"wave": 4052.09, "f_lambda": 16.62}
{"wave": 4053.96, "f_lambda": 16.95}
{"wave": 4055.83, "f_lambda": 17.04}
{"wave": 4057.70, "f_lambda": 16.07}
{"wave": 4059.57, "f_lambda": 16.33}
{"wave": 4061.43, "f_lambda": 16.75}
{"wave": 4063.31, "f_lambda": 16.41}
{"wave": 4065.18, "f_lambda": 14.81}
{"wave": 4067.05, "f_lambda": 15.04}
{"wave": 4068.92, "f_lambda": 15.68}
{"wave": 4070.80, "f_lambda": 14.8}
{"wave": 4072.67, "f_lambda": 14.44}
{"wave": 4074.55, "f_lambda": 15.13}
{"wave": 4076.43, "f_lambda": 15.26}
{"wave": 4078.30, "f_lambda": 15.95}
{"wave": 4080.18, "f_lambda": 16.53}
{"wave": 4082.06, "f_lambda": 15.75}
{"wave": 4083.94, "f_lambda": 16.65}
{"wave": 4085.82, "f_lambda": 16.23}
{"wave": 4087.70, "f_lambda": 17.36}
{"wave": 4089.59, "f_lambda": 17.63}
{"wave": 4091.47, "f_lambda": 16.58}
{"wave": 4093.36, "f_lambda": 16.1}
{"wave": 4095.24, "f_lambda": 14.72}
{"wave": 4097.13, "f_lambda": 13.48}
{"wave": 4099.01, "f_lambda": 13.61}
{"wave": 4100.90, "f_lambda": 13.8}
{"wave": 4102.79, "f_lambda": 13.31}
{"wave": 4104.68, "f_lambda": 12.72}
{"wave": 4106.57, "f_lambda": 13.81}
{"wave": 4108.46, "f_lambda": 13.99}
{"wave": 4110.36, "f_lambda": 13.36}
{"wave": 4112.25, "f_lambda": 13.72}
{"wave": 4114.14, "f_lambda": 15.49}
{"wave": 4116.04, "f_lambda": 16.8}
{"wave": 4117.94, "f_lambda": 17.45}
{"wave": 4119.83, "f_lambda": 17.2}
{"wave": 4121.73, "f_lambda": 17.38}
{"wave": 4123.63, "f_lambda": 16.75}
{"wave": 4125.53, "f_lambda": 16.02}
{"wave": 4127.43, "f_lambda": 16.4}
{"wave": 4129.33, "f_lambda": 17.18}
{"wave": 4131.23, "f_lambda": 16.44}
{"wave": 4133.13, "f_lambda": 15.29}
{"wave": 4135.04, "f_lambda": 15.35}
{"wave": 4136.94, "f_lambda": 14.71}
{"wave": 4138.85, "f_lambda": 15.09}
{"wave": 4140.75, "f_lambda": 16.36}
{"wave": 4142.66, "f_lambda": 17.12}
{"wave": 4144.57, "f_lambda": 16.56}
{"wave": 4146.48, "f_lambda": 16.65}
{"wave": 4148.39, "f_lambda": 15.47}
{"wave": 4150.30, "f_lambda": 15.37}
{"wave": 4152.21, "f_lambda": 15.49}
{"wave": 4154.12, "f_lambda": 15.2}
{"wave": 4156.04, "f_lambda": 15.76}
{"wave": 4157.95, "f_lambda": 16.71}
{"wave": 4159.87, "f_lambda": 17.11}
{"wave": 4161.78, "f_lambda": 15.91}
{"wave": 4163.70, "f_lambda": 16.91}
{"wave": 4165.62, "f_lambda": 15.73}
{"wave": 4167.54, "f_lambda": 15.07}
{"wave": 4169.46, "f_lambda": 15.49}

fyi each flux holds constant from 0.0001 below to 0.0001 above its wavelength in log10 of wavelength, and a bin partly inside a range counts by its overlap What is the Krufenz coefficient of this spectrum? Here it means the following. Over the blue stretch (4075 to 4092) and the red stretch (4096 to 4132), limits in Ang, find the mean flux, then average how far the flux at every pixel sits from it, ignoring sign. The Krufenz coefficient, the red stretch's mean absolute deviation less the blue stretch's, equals 1.0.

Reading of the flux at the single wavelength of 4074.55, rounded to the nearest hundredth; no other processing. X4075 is 15.13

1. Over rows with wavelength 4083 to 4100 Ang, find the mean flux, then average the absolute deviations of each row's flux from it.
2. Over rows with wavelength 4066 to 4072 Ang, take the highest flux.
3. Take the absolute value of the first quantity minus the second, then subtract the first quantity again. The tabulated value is 13.2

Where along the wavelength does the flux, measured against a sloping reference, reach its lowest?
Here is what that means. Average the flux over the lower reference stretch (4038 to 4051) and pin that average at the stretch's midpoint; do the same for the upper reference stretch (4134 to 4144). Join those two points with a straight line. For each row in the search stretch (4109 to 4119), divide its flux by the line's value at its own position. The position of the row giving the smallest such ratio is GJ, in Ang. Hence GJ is 4110.36 Ang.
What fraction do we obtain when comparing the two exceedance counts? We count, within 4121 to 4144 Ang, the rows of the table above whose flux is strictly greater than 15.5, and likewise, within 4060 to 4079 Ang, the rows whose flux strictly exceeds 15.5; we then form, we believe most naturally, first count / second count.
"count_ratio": 2.0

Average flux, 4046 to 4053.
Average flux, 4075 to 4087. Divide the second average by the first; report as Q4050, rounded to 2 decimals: 0.93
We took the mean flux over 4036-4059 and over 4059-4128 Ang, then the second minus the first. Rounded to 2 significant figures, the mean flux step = -1.1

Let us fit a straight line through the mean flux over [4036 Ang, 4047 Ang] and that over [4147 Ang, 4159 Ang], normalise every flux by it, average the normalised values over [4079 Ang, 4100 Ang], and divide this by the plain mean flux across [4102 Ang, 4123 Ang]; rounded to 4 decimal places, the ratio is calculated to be 0.0660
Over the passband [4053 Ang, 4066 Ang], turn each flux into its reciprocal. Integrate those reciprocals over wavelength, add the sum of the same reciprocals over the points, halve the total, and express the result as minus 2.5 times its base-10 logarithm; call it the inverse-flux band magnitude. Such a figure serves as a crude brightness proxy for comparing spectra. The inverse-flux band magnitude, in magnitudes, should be 0.53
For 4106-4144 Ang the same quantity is -0.67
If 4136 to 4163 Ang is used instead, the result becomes -0.27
